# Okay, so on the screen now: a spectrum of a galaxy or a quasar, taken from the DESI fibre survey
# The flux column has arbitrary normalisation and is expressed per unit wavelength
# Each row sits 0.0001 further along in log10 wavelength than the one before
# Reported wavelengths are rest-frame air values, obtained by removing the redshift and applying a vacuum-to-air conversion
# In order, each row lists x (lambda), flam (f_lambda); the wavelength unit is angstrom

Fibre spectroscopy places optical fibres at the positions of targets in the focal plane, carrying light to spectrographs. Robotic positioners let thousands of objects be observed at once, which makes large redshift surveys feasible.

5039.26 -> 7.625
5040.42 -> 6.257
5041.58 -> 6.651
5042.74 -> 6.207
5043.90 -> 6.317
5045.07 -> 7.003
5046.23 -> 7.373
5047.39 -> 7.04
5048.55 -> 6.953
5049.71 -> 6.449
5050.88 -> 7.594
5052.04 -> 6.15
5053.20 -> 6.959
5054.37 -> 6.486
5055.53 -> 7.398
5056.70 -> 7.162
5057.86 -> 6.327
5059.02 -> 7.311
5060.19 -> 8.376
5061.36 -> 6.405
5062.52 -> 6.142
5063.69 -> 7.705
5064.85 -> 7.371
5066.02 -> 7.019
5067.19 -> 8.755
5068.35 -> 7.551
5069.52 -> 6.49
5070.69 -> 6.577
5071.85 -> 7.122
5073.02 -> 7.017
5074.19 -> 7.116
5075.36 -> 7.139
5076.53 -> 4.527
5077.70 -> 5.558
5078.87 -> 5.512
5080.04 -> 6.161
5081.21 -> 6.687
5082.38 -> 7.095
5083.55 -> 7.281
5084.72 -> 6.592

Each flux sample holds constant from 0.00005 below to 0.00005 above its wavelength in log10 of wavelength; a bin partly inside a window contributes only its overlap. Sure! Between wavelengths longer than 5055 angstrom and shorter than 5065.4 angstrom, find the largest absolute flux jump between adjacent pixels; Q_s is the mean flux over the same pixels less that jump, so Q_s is 5.16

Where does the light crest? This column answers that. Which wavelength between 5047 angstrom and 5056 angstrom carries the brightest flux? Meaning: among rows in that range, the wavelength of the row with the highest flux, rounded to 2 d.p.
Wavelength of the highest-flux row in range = 5050.88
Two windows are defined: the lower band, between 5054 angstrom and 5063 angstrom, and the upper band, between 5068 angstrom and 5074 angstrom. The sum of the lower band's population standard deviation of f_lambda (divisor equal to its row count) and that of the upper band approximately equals 1.09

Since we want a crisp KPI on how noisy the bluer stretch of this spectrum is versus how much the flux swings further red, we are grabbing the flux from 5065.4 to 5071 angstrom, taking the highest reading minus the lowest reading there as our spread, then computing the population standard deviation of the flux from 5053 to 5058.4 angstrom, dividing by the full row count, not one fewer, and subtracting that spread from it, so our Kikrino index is -1.9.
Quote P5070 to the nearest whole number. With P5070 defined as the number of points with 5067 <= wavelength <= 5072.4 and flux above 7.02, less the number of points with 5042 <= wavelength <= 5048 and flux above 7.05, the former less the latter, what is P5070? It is 2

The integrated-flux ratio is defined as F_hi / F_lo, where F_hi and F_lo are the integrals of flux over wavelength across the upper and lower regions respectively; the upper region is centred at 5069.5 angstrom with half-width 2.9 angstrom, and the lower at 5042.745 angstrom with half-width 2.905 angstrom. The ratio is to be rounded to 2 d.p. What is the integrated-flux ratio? 1.13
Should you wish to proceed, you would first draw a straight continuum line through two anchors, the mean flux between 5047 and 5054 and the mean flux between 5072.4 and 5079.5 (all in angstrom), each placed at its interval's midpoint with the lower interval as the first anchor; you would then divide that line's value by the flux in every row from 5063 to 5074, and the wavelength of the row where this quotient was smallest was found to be 5067.19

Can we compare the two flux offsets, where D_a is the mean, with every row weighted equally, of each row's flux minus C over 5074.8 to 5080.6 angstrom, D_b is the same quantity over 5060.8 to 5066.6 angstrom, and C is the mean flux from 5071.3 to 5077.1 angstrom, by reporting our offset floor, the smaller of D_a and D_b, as -0.8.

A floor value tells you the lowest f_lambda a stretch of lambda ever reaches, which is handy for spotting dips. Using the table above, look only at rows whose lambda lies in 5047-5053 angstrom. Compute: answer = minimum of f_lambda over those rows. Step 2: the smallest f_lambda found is 6.15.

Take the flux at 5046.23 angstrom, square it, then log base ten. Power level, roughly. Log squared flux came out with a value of 1.74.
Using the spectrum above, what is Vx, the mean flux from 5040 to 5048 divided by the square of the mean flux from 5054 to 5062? 0.134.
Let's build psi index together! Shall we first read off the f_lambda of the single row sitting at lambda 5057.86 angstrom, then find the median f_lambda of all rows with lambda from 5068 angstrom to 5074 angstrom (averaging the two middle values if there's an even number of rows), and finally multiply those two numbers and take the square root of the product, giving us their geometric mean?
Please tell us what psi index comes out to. 6.66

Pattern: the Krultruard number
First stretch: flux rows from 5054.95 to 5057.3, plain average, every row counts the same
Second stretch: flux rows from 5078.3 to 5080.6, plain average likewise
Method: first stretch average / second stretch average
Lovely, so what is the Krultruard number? 1.25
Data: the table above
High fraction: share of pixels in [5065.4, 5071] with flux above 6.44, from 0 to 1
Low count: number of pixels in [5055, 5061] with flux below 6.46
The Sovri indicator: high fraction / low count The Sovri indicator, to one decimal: 1.0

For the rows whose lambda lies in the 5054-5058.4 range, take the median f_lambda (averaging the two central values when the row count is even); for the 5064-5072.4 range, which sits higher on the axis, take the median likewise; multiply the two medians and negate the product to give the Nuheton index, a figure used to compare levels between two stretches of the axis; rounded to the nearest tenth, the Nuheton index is -48.6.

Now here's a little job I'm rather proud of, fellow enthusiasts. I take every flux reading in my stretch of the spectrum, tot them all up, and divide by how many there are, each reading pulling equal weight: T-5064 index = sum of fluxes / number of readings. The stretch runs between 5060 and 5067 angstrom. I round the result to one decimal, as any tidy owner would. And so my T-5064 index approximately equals 7.2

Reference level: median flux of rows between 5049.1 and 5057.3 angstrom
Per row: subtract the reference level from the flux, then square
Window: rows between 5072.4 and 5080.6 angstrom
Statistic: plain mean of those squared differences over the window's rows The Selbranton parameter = 1.5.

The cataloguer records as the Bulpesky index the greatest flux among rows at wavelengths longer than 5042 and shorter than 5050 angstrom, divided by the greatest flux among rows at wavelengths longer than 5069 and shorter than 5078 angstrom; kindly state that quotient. 1.03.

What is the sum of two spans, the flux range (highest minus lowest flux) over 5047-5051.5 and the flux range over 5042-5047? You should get 2.3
